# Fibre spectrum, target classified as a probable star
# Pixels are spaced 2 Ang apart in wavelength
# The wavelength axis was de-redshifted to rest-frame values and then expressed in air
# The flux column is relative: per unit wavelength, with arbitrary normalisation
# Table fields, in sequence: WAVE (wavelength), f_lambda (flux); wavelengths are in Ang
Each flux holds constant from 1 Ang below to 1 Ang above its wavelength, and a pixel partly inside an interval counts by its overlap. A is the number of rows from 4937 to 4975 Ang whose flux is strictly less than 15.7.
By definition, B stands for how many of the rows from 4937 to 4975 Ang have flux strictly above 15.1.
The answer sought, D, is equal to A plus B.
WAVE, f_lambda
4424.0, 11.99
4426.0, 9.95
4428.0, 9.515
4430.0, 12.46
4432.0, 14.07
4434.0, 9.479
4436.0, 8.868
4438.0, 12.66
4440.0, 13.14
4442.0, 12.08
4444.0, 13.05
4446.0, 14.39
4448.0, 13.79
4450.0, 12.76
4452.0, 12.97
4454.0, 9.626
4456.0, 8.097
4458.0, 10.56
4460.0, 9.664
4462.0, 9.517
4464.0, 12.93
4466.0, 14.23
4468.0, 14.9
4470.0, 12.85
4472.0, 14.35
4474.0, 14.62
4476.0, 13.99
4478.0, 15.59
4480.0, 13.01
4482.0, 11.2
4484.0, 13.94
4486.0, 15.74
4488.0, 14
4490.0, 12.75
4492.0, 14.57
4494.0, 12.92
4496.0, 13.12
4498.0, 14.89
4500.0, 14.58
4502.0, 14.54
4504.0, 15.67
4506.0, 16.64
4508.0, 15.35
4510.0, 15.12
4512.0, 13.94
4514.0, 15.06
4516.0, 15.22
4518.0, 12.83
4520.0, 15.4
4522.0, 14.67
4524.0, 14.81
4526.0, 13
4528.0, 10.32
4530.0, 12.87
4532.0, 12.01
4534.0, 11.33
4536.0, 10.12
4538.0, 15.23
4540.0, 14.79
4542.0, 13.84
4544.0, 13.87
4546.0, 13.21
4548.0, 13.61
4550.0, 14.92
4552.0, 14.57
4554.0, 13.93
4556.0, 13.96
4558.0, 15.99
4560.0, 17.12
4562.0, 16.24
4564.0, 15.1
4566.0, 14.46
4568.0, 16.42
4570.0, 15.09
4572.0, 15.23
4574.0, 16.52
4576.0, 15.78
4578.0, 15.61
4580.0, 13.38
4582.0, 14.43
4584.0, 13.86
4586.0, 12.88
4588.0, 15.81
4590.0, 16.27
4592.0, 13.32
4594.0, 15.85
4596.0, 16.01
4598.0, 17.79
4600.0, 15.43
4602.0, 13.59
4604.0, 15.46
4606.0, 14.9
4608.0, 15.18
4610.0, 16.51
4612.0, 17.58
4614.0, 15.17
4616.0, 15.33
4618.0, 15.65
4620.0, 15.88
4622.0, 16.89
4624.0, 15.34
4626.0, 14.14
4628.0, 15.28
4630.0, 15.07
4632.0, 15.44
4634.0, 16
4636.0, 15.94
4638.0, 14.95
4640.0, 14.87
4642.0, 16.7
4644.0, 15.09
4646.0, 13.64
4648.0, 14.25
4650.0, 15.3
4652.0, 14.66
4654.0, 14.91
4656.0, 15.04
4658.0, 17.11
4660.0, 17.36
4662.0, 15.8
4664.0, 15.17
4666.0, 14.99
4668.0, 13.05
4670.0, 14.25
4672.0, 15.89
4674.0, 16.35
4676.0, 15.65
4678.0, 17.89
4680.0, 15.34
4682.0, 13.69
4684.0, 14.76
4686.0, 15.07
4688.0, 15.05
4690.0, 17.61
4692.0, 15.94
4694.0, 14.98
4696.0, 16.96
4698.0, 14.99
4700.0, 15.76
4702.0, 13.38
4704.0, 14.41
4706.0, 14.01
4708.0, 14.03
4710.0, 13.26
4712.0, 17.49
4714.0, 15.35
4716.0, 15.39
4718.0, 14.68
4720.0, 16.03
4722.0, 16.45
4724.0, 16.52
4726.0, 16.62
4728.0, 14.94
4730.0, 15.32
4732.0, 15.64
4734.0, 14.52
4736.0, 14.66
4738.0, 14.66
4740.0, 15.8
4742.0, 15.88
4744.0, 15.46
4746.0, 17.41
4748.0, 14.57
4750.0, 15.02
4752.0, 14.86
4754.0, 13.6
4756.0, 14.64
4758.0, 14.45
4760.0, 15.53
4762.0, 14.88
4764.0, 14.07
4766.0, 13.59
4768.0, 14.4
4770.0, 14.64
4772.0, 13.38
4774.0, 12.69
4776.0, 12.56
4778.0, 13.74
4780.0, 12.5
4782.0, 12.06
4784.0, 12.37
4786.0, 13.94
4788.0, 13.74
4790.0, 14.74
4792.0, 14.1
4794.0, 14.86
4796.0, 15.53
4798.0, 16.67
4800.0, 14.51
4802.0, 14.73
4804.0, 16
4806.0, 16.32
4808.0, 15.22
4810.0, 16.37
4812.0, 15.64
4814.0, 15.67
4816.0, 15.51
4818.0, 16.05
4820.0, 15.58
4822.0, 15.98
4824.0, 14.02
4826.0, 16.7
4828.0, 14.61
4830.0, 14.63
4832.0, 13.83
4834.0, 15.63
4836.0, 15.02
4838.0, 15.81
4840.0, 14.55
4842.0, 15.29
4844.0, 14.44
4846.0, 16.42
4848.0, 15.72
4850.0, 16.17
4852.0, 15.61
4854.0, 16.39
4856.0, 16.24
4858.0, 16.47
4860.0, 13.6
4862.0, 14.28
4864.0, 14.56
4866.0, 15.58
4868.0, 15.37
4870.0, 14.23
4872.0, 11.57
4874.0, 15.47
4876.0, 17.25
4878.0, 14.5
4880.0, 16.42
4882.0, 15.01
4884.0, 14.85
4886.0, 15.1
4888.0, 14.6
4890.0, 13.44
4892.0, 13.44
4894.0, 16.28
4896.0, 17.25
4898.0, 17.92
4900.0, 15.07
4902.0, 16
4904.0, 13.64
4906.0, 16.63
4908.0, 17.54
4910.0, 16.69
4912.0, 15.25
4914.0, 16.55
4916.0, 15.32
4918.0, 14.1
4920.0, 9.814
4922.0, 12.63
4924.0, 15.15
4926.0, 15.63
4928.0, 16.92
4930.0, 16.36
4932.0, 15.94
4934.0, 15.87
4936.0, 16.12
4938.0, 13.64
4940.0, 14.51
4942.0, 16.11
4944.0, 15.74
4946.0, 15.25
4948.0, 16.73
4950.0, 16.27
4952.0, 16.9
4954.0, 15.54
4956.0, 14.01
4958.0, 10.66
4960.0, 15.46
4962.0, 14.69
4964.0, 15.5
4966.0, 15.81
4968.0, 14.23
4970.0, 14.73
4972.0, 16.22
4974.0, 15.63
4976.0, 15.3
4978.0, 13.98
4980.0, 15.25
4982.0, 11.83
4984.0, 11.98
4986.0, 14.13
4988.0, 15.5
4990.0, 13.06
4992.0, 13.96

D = 24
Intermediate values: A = 12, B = 12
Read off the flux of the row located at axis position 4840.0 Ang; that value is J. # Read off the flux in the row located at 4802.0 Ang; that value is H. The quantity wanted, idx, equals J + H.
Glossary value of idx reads 29.3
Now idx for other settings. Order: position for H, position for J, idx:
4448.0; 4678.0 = 31.7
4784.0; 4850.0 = 28.5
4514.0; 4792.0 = 29.2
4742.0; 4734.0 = 30.4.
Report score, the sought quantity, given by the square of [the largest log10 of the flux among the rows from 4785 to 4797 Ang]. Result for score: 1.42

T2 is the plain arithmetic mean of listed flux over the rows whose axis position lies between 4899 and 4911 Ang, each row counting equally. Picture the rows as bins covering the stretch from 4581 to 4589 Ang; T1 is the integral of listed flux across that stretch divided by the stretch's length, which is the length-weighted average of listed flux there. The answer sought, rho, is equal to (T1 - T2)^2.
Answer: 3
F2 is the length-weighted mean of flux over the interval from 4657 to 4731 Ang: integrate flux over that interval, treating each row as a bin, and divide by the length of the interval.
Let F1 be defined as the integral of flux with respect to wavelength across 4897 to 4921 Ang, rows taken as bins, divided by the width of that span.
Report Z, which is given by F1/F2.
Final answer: 1.00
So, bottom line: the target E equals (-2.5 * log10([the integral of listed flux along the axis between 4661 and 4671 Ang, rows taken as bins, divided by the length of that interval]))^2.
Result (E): 8.5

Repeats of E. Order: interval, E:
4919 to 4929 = 8.2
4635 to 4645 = 8.9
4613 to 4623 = 9.0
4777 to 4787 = 7.7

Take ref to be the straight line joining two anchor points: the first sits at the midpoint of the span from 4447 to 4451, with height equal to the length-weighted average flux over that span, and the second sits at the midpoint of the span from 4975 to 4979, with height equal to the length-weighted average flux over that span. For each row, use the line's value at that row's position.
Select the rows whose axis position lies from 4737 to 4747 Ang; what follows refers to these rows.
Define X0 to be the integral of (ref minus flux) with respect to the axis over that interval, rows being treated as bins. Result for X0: -18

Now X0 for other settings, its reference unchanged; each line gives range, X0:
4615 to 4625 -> -21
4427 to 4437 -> 24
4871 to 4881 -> -7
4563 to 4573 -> -17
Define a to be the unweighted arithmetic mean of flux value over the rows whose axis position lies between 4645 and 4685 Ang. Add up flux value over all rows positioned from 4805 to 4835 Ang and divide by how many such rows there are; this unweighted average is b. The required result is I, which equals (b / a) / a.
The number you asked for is 0.066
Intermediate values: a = 15.3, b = 15.5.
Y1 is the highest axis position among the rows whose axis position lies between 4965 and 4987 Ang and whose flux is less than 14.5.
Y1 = 4986.0 Ang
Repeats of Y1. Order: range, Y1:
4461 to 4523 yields 4518.0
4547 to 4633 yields 4626.0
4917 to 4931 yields 4922.0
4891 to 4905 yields 4904.0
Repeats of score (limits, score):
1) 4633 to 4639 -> 1.45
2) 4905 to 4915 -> 1.55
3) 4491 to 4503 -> 1.38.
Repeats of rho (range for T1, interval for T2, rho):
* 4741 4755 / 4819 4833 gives 0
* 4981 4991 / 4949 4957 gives 6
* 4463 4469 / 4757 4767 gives 0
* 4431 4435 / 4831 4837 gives 9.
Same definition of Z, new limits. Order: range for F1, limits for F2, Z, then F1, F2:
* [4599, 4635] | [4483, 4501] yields 1.10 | 15.5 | 14.1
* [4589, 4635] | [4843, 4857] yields 0.98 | 15.6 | 15.9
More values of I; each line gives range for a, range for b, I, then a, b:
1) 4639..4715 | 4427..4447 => 0.051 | 15.3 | 12.0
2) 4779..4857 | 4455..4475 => 0.053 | 15.1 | 12.2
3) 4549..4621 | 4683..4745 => 0.065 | 15.3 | 15.3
